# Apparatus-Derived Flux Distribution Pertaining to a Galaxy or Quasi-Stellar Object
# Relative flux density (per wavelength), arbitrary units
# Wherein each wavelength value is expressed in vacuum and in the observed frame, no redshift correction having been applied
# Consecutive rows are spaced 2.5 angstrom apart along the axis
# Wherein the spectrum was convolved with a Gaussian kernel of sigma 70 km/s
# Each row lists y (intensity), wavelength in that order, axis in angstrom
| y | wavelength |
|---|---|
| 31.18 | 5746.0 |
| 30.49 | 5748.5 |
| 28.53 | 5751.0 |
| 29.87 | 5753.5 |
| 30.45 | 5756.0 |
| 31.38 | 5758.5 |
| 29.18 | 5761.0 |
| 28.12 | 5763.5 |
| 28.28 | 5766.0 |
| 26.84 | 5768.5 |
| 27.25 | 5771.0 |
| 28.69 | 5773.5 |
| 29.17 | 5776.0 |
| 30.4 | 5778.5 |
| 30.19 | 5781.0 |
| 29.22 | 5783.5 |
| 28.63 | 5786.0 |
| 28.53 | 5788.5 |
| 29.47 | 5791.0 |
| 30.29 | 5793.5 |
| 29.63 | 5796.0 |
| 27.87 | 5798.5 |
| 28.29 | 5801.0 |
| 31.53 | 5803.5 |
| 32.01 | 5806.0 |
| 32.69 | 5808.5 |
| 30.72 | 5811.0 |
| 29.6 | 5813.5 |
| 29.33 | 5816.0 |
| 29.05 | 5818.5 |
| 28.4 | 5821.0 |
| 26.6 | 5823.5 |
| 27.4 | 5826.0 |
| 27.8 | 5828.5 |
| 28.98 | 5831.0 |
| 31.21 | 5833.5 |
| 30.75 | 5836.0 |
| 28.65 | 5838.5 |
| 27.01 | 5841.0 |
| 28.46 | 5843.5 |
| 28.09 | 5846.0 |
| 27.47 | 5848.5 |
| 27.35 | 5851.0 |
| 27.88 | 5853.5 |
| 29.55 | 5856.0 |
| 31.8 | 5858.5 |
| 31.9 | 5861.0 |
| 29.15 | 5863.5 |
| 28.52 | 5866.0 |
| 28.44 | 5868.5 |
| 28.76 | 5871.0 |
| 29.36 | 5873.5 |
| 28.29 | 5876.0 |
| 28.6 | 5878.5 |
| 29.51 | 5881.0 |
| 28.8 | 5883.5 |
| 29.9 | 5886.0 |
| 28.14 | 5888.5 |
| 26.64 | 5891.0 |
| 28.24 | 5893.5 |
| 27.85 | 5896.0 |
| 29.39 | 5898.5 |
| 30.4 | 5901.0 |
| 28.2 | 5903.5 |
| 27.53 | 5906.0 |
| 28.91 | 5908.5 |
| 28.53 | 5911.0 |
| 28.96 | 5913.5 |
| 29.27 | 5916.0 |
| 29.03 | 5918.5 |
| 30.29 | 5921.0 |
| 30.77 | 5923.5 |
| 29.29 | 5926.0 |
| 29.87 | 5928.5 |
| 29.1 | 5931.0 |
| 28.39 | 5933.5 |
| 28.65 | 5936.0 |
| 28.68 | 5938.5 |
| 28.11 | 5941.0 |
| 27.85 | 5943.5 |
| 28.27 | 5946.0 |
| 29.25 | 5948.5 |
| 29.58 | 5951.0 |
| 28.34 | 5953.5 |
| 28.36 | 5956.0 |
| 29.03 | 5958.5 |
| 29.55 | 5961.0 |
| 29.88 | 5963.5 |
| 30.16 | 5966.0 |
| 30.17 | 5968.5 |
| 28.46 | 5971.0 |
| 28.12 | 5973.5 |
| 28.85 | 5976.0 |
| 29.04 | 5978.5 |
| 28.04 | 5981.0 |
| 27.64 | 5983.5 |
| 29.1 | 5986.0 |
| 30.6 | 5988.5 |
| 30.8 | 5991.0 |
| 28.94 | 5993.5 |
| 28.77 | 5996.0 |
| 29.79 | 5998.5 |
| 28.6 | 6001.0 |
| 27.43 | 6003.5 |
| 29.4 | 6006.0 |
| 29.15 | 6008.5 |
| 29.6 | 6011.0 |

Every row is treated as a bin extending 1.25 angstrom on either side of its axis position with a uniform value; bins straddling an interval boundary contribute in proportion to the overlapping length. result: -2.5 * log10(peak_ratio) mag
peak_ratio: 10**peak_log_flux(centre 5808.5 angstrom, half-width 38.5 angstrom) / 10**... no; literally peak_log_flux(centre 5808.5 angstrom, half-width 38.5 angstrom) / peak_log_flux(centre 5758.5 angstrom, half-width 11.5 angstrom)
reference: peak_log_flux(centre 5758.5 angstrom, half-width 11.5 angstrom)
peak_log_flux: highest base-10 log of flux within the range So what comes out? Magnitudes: -0.013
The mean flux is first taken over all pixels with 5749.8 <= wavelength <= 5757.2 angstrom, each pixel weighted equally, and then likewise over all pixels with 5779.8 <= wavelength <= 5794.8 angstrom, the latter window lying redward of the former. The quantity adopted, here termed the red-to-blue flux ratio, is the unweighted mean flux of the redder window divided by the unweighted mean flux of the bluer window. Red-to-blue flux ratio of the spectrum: 0.99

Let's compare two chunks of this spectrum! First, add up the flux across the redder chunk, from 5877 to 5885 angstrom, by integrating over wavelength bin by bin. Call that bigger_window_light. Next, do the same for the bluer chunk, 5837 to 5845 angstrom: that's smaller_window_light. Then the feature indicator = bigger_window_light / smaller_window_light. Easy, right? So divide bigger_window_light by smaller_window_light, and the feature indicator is 1.0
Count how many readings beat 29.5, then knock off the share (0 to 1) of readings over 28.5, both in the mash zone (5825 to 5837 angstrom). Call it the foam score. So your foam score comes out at 1.4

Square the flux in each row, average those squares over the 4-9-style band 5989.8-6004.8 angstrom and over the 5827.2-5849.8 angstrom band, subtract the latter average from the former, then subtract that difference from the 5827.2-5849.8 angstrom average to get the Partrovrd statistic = 807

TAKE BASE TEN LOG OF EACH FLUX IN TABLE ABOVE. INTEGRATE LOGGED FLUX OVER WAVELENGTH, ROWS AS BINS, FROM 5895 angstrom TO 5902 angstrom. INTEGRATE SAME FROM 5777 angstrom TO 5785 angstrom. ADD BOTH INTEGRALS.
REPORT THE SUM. 22.1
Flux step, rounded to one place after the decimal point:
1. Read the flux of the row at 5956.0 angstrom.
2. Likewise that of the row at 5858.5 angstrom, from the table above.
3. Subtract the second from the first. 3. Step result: -3.4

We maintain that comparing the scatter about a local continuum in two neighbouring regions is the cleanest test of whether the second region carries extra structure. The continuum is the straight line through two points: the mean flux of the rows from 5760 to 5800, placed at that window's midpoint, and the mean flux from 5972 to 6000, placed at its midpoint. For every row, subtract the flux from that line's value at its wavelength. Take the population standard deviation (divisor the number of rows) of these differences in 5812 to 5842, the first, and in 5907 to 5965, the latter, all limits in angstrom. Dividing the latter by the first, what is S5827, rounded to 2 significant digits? 0.53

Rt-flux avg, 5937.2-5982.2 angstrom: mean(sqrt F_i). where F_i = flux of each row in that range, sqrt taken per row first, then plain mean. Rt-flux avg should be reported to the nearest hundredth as 5.37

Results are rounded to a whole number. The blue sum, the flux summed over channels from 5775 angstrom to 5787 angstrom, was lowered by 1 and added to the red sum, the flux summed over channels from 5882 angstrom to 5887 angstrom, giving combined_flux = 205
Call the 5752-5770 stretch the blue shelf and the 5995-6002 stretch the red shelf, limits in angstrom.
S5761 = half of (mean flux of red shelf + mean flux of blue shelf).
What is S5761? 29.1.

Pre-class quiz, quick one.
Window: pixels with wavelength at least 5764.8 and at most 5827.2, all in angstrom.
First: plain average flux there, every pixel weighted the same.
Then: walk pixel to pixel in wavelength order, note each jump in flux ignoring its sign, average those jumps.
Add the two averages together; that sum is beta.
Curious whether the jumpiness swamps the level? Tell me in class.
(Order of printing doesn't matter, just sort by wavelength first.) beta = 30.15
